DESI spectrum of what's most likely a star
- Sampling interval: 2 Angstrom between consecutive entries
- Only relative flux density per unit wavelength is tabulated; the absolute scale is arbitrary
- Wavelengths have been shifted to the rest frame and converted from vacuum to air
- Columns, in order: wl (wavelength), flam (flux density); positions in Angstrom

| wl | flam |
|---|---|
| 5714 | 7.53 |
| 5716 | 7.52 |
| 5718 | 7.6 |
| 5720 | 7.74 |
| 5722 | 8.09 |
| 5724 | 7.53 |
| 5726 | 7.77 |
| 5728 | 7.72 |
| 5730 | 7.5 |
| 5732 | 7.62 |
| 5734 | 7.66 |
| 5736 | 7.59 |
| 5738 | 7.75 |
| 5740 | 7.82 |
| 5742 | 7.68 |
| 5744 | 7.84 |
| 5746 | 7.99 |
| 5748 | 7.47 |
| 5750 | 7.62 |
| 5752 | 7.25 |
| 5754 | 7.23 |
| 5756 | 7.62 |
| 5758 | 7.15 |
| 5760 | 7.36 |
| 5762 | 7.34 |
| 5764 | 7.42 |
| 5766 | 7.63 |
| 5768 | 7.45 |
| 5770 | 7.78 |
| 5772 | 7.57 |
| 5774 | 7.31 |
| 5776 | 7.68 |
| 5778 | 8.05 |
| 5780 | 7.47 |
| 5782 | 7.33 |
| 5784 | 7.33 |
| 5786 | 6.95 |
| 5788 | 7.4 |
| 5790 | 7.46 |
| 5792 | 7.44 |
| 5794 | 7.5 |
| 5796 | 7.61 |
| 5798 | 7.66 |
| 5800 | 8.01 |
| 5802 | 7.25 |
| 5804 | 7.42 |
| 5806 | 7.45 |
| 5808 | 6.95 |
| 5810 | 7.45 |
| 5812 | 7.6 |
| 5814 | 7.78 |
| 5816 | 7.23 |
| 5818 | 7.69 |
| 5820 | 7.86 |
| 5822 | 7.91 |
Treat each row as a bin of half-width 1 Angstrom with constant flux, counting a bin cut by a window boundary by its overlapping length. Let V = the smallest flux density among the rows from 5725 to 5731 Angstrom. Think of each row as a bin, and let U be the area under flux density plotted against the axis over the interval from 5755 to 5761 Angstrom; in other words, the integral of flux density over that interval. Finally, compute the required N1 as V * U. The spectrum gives 332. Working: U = 44.3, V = 7.5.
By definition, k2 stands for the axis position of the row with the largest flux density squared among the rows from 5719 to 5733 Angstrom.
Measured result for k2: 5722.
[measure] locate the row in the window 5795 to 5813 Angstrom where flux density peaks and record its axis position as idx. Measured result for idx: 5800 Angstrom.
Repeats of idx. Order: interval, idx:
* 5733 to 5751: 5746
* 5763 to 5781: 5778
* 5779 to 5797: 5796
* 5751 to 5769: 5766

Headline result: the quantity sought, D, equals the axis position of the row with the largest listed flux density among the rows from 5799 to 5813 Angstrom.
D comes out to 5800 Angstrom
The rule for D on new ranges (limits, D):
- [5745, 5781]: 5778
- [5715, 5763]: 5722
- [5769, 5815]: 5778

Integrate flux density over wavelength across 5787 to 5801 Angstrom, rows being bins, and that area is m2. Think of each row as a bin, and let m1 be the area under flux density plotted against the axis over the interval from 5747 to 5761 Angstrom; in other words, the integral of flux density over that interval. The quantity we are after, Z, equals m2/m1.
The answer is 1.03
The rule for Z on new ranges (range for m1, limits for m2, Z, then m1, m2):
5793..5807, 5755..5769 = 0.98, 105.8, 104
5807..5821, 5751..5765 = 0.98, 105.1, 103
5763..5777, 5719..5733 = 1.02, 105.7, 108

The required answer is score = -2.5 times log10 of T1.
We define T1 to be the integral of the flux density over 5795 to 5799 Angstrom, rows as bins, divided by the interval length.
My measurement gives -2.21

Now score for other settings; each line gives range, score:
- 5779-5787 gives -2.15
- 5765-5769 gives -2.19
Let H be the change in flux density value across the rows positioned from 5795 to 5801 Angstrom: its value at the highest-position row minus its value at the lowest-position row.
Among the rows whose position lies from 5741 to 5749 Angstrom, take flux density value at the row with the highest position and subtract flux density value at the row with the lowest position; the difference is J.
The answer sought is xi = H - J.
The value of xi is 0.6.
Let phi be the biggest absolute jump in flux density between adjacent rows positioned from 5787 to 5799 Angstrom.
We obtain 0.11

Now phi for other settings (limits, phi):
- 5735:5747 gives 0.16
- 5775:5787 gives 0.58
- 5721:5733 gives 0.56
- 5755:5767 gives 0.47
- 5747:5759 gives 0.47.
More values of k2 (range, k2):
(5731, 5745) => 5744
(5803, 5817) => 5814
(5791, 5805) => 5800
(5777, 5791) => 5778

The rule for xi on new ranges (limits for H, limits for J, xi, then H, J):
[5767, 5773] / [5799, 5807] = 0.7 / 0.12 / -0.56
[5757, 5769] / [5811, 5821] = 0.0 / 0.30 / 0.26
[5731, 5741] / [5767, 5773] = 0.1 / 0.20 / 0.12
